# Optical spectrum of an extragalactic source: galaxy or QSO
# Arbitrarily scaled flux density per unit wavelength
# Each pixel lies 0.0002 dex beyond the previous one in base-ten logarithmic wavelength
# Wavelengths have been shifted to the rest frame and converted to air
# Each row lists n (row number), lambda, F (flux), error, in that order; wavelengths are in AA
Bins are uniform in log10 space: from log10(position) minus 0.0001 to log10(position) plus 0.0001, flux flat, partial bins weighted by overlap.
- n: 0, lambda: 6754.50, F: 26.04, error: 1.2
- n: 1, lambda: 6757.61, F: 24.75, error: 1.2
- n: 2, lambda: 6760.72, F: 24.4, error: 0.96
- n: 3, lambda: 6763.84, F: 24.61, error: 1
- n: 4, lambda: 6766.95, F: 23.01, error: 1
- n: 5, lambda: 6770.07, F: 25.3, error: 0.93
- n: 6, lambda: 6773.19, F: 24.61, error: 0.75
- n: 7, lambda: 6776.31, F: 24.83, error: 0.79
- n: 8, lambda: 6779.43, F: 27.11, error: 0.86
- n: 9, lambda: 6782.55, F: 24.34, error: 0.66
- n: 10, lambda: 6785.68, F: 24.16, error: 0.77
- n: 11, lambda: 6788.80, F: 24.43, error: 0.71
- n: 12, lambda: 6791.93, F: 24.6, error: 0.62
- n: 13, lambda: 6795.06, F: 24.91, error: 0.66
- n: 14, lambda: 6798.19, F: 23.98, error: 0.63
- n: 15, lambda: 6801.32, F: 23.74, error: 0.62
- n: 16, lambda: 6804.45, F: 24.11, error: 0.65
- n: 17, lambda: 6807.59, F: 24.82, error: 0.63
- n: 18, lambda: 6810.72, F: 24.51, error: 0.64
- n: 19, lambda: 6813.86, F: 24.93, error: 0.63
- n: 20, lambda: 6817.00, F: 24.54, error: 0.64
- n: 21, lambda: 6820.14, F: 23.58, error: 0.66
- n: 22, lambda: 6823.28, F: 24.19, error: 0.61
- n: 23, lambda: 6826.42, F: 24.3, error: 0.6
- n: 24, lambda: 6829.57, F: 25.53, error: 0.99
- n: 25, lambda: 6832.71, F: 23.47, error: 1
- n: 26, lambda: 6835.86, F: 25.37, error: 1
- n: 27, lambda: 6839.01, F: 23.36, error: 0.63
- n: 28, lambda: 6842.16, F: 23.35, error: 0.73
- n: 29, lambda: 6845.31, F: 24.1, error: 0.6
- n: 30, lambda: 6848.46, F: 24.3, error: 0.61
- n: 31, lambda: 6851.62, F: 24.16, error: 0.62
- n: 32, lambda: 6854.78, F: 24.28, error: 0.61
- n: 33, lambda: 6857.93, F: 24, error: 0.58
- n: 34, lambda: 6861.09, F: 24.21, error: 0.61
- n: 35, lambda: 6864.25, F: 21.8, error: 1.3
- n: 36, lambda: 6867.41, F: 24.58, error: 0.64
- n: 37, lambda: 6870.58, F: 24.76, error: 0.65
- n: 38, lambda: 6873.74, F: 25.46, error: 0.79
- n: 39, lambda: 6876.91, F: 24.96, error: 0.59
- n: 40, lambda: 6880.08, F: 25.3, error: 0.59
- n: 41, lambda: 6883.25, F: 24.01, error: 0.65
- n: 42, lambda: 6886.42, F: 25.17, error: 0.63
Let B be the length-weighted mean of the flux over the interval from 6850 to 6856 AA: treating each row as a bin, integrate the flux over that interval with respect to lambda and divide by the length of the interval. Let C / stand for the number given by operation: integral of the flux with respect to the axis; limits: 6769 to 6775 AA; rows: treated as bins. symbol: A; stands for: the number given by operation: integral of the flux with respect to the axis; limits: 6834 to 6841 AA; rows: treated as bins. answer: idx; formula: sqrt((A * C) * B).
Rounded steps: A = 170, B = 24.2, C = 149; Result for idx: 783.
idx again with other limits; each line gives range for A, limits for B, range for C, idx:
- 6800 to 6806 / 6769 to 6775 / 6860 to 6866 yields 702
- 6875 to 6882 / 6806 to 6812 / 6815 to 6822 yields 855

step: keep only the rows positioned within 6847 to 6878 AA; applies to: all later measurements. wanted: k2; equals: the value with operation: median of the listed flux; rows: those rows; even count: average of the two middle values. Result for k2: 24.3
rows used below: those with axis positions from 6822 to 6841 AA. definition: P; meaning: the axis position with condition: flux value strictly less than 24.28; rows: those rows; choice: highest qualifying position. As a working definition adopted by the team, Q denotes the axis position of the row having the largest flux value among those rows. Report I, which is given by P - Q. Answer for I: 9.4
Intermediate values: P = 6839.01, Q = 6829.57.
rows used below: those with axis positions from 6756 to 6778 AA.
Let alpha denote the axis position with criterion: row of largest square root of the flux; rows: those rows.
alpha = 6770.07 AA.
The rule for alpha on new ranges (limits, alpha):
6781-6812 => 6795.06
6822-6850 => 6829.57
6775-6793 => 6779.43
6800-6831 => 6829.57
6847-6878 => 6873.74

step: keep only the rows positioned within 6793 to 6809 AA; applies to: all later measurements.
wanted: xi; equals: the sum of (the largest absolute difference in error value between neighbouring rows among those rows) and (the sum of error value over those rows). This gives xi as 3.22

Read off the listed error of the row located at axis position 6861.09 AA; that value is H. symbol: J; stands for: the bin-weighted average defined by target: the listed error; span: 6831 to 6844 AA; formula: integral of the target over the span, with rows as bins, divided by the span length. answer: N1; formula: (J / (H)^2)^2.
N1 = 5.1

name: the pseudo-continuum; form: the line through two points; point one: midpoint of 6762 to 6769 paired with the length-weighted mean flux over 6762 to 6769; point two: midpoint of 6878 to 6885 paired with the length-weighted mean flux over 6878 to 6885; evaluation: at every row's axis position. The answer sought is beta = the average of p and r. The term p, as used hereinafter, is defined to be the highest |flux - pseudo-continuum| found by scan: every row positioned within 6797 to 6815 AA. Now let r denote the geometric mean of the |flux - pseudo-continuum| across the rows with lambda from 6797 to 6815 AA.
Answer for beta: 0.5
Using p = 0.69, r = 0.29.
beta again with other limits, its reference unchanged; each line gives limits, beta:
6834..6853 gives 0.8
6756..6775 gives 1.1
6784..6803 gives 0.6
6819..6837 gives 0.8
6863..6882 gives 1.5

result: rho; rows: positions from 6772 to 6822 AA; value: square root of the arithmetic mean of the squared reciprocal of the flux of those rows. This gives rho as 0.0407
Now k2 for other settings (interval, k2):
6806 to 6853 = 24.3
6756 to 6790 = 24.6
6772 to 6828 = 24.5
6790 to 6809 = 24.4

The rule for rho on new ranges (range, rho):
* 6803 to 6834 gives 0.0410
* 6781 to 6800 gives 0.0410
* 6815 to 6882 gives 0.0413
